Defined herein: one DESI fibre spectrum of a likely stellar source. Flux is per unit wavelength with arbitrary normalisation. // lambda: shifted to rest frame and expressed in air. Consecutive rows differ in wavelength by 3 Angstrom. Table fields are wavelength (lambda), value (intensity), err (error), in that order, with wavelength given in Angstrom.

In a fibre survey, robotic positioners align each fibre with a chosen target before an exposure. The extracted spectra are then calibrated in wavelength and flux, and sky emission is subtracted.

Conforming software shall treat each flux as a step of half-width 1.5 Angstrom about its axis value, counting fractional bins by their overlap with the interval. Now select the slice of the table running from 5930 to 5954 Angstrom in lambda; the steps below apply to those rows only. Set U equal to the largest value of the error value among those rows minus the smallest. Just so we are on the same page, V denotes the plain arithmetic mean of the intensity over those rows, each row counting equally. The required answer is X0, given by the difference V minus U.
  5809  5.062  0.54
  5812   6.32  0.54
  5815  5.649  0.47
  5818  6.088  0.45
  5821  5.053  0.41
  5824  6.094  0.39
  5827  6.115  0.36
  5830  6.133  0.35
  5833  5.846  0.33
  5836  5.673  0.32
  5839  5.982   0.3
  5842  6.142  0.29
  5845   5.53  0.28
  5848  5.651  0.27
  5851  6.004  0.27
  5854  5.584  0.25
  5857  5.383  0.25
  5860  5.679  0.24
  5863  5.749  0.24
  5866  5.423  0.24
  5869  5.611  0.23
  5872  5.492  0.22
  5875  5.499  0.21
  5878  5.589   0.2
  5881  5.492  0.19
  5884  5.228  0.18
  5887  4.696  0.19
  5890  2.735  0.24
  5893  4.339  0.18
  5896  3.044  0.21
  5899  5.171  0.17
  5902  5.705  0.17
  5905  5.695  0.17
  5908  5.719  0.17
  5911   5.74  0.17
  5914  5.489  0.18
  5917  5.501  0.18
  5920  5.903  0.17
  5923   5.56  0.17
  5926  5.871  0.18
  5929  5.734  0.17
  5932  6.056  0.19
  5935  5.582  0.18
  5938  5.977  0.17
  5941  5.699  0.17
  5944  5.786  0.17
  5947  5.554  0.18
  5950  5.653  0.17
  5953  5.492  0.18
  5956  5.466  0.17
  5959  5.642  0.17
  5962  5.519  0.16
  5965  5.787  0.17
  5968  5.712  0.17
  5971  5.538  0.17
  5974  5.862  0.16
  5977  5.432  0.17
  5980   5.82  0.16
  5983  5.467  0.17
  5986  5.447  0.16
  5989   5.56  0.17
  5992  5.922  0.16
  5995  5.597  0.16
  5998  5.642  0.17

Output 5.70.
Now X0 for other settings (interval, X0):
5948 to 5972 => 5.58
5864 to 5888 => 5.32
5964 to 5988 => 5.62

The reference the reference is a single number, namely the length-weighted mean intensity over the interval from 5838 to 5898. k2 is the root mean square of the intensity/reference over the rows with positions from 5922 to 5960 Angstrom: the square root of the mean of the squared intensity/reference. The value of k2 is 1.09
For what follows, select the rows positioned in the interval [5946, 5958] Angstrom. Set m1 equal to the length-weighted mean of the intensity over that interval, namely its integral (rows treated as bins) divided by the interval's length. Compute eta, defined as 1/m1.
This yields 0.180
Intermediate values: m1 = 5.54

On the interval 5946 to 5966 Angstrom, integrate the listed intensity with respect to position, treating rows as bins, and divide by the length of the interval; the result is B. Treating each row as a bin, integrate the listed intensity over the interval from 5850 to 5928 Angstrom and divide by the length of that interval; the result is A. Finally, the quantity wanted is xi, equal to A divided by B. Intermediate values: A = 5.3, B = 5.58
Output 0.95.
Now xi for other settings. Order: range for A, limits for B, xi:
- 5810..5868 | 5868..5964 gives 1.07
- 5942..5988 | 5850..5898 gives 1.10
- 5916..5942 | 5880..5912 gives 1.19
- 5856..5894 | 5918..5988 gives 0.91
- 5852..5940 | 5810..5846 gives 0.91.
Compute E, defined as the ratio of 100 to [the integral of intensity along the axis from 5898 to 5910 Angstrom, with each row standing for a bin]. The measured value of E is 1.5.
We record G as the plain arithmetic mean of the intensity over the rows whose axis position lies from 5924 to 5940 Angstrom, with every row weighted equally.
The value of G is 5.8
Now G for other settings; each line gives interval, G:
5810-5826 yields 5.8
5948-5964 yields 5.6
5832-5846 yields 5.8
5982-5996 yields 5.6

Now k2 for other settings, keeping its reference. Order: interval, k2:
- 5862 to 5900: 0.96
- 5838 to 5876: 1.08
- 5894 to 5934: 1.06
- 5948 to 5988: 1.07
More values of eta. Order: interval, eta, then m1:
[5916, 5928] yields 0.175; 5.72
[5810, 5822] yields 0.173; 5.78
